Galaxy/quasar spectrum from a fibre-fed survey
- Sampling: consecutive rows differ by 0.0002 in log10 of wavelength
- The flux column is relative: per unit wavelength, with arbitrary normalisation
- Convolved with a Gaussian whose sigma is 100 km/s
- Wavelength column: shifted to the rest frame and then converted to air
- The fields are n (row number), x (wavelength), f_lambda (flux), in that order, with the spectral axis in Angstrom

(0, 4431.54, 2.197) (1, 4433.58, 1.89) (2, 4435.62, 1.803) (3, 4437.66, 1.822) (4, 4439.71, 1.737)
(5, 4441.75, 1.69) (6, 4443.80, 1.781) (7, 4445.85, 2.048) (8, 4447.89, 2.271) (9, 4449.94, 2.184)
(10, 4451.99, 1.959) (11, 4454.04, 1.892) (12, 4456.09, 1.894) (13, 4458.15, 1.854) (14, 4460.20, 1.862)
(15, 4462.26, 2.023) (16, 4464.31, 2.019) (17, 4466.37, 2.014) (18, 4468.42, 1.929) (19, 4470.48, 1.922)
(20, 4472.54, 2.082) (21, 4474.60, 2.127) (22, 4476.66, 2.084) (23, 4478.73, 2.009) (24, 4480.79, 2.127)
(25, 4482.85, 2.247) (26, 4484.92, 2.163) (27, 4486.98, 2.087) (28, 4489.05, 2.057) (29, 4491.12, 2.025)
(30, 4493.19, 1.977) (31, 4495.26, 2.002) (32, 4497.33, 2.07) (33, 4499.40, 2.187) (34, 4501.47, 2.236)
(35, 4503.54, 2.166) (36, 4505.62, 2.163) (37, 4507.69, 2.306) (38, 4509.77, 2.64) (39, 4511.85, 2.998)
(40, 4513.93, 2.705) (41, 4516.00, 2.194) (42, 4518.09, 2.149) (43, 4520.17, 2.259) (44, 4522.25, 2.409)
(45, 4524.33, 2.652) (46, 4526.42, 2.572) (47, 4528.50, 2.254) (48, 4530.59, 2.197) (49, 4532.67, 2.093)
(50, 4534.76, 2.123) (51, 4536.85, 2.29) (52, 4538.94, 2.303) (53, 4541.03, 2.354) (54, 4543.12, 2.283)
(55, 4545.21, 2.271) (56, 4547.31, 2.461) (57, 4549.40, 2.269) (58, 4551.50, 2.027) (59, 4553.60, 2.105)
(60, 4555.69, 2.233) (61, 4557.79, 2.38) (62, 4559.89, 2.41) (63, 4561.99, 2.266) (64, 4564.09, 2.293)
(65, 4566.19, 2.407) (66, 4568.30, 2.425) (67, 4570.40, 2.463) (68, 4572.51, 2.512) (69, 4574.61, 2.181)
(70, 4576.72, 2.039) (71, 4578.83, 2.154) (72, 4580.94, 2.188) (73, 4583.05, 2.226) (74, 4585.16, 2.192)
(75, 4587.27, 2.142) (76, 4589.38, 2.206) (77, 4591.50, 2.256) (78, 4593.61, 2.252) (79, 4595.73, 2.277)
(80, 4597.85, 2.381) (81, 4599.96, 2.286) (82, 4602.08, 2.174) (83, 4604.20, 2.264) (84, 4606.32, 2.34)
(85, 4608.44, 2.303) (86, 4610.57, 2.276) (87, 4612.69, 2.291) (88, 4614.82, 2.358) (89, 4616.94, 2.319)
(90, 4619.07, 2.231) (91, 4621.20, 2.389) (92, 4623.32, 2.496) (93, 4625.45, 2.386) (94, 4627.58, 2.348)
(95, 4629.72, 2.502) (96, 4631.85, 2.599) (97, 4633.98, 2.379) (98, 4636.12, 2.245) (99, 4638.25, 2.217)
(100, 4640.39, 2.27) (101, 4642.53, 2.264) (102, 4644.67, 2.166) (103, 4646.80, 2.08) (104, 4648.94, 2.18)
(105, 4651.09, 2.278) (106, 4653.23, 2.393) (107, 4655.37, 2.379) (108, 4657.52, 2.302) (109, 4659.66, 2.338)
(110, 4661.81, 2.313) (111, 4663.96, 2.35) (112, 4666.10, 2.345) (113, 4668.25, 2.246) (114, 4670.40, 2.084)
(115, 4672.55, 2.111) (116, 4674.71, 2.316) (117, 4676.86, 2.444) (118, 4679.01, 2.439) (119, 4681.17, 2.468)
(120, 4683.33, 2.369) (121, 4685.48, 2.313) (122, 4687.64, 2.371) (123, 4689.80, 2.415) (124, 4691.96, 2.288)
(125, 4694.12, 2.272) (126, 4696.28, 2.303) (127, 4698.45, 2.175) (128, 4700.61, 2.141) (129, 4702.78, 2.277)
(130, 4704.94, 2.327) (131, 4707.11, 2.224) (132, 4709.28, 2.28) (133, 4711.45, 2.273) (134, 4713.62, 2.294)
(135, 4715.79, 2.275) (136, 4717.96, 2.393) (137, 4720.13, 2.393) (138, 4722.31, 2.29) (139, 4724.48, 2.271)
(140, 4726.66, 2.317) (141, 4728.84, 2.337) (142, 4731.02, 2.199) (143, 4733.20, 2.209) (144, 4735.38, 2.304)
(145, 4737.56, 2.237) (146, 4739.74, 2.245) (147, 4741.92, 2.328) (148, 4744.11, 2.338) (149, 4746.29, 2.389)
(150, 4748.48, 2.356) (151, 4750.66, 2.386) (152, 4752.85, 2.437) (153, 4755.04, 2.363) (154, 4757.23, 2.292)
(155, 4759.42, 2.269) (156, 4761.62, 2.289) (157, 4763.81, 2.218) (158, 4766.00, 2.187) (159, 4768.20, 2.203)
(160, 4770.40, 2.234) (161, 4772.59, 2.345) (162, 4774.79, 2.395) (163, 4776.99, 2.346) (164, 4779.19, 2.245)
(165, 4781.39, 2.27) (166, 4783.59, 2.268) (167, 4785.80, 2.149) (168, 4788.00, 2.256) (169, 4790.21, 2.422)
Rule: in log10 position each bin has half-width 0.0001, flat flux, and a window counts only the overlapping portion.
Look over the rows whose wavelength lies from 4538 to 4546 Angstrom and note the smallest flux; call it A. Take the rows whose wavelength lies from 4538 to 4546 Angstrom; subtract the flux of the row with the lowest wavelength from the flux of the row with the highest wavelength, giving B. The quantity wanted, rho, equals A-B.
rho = 2.30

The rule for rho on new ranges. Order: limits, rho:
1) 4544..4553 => 2.27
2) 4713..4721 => 2.18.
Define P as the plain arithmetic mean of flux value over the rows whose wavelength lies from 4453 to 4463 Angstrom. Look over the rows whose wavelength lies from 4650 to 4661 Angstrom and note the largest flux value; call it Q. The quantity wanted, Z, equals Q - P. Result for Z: 0.5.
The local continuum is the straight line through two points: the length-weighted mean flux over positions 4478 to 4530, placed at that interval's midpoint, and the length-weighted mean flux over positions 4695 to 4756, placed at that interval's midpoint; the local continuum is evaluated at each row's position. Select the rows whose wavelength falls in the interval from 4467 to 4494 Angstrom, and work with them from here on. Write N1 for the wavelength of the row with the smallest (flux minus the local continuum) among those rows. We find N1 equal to 4470.48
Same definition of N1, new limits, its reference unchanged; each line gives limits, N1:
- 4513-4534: 4532.67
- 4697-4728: 4700.61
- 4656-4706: 4670.40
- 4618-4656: 4646.80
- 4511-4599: 4551.50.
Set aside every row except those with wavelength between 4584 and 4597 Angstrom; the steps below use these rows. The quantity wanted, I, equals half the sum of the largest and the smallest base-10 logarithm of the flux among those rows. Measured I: 0.344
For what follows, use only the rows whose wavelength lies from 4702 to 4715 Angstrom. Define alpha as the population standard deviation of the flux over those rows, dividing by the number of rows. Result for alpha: 0.03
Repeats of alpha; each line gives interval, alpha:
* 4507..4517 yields 0.29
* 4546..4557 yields 0.15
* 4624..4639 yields 0.12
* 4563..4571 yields 0.06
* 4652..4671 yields 0.09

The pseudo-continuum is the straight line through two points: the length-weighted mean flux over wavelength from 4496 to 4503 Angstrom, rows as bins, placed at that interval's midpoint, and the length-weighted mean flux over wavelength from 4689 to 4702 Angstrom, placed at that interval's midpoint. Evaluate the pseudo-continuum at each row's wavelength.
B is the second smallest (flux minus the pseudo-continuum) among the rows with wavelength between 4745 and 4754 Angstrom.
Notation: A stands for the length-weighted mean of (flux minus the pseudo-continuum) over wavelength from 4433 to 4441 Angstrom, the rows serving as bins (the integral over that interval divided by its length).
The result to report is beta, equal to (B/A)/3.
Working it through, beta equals -0.10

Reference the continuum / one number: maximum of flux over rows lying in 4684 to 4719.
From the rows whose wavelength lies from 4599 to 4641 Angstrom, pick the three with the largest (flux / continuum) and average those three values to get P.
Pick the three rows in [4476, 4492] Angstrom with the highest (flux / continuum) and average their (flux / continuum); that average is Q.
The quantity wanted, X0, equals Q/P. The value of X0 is 0.86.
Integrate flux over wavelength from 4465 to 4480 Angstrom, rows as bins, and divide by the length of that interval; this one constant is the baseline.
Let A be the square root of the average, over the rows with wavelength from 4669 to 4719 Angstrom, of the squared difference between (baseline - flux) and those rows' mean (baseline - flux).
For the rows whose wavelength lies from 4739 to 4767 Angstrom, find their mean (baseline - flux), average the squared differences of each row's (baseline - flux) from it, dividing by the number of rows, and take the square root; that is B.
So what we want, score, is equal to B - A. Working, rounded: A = 0.10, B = 0.07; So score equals -0.03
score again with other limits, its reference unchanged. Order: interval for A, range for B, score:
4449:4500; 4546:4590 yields 0.03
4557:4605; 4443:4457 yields 0.05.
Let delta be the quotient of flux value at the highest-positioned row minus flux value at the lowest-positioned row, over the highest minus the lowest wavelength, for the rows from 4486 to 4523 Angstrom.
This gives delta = 0.009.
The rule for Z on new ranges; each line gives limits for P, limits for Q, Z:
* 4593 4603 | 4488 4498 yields -0.2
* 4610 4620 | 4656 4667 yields 0.1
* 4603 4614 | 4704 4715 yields 0.0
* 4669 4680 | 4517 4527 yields 0.4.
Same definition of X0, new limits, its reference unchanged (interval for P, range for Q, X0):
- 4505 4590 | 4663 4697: 0.88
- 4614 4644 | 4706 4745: 0.94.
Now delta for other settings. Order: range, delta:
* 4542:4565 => 0.000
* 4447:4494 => -0.006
